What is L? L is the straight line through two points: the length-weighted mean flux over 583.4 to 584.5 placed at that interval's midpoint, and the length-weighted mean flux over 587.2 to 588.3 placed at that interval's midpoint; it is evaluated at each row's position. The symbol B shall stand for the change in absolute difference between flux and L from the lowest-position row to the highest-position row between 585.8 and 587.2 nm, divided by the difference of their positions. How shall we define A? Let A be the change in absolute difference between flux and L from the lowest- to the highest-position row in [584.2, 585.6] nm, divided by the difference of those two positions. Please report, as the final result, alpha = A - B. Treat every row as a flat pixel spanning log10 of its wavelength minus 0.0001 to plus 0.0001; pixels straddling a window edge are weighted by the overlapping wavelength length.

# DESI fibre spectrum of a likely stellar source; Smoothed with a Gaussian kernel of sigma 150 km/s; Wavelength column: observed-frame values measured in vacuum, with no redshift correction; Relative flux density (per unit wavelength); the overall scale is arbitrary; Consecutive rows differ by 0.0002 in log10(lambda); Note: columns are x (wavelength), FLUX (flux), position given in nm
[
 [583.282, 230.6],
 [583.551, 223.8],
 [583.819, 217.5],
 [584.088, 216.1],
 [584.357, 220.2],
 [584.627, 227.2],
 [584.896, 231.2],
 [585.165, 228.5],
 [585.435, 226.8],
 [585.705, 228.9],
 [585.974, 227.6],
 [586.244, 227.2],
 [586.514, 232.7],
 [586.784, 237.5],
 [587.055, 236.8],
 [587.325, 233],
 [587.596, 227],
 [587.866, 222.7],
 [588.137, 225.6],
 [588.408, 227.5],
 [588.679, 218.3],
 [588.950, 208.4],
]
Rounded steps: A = 3.9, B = 6.5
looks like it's -2.6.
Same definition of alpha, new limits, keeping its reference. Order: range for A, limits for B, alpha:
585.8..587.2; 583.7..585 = -0.9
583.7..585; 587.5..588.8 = -2.0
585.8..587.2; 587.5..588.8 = -2.9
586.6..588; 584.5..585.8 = -6.9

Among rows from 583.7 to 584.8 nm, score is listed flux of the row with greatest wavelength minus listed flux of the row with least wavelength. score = 10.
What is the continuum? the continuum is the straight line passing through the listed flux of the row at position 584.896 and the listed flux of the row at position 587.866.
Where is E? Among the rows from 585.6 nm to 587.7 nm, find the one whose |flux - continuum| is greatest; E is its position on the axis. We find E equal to 587.055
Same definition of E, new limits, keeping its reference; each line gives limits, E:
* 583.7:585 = 584.088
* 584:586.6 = 584.088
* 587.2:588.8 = 587.325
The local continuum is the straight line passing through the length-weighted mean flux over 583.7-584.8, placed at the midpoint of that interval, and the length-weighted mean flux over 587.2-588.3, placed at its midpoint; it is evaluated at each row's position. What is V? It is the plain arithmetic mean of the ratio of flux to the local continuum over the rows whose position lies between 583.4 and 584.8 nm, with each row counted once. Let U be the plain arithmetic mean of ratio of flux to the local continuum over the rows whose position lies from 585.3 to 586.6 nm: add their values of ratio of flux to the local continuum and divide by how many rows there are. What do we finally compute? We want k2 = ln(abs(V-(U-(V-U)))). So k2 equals -3.3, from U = 1.02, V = 1.00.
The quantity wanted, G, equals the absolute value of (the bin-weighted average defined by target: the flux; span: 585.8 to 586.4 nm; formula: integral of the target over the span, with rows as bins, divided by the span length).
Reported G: 228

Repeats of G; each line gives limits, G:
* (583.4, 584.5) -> 220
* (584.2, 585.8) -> 227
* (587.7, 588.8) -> 224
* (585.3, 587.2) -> 231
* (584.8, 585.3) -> 230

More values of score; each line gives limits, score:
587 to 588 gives -14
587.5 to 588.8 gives -9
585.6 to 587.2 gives 8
